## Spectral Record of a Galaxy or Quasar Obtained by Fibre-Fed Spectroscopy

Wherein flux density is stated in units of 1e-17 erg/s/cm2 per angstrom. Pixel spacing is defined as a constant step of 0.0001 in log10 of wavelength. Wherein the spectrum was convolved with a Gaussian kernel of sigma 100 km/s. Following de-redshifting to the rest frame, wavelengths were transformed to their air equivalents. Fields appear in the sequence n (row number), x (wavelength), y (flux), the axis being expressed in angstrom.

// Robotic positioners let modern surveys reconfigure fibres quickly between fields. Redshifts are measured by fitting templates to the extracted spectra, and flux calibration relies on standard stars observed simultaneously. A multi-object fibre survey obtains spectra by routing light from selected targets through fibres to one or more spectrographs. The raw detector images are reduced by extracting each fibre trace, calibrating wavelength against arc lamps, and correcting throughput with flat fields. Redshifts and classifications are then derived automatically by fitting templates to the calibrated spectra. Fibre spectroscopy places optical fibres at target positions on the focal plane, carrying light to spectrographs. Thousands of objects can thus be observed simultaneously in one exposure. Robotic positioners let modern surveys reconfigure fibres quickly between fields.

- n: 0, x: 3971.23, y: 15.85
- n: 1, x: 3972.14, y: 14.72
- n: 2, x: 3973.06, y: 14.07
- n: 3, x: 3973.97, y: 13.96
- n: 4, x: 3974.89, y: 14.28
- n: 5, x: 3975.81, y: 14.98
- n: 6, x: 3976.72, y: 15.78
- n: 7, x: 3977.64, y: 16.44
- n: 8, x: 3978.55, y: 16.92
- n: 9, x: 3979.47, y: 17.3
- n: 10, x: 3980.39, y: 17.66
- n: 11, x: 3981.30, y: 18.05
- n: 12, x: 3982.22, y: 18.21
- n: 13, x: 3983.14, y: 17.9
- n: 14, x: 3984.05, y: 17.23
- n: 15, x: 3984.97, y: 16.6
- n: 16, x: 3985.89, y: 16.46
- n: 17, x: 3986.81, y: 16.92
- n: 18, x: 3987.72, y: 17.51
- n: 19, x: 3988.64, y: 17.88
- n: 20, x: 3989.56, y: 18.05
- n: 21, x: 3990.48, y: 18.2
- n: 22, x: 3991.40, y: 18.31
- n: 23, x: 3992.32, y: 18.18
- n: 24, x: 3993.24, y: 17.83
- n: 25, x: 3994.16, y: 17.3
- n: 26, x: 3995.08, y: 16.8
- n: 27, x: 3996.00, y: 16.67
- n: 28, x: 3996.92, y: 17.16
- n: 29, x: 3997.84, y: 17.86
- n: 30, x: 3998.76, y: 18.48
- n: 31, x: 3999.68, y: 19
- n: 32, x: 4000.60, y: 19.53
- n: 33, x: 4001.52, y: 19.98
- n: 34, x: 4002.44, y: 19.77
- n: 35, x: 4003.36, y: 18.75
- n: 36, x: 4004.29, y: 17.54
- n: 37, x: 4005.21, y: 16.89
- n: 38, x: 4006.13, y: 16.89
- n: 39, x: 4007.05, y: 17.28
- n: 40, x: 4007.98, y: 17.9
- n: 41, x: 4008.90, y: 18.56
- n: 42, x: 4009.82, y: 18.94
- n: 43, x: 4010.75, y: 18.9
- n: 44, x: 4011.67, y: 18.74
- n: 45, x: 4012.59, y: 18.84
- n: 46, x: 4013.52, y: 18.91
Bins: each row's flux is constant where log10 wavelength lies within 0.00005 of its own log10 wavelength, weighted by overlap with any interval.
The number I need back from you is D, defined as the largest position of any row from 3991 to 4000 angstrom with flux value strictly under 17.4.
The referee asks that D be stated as 3996.92 angstrom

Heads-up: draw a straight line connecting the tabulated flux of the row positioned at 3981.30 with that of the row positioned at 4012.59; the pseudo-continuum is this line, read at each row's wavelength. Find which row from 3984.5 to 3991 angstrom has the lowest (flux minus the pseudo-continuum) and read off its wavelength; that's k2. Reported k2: 3985.89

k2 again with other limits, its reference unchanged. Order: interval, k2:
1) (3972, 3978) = 3973.97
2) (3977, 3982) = 3977.64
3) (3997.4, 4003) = 3997.84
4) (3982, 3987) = 3985.89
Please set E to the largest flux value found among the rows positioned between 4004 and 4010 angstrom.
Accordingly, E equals 18.94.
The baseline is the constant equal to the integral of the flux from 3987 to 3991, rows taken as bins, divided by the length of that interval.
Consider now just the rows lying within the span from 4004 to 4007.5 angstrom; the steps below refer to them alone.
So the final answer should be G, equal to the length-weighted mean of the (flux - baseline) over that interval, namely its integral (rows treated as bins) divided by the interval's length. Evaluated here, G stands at -0.7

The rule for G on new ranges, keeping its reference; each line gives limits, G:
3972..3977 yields -3.3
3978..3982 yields -0.4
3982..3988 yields -0.6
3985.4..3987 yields -1.2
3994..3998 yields -0.8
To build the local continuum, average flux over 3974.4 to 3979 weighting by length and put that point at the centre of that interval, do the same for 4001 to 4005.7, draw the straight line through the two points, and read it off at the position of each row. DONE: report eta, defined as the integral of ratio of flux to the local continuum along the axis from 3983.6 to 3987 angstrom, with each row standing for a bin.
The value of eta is 3.43 angstrom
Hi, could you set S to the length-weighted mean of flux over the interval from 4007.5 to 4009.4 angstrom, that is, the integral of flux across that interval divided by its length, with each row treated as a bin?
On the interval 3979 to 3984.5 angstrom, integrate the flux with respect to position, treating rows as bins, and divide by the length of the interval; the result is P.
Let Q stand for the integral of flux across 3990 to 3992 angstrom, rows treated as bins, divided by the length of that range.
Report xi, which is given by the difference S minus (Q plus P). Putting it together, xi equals -17.7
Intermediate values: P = 17.7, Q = 18.2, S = 18.2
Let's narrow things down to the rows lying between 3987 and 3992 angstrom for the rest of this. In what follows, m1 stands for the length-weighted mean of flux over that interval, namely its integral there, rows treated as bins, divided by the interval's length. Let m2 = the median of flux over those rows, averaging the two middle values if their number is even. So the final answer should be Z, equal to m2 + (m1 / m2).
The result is 19.0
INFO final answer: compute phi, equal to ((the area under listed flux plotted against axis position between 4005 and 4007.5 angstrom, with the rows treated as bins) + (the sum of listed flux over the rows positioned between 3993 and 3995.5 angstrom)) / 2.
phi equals 47.3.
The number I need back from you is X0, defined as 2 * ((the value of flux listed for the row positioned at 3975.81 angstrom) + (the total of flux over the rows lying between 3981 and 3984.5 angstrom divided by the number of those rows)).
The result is 66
